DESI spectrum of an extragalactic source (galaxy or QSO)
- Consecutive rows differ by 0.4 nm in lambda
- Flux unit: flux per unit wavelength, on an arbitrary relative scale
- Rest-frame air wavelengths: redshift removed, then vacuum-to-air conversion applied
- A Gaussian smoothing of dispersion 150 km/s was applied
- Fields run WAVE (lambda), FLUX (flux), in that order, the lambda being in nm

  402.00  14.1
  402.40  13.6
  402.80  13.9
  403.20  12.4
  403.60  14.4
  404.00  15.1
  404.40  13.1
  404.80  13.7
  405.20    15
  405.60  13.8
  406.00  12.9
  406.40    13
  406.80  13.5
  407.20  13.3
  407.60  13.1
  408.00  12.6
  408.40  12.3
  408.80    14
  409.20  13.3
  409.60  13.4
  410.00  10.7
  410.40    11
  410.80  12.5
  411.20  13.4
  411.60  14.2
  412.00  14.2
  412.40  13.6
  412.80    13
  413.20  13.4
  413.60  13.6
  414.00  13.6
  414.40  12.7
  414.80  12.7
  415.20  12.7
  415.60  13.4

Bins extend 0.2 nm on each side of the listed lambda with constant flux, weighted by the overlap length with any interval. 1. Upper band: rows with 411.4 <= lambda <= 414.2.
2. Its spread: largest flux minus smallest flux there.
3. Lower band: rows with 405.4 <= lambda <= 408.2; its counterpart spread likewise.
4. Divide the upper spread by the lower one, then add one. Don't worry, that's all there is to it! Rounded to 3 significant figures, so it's 2.00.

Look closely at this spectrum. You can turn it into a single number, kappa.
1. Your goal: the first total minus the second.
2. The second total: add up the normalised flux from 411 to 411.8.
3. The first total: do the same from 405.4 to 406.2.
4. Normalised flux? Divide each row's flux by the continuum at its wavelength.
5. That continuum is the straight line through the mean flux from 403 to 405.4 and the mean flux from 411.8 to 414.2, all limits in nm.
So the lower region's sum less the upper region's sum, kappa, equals -0.10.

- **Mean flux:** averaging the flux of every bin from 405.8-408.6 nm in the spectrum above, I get 13.0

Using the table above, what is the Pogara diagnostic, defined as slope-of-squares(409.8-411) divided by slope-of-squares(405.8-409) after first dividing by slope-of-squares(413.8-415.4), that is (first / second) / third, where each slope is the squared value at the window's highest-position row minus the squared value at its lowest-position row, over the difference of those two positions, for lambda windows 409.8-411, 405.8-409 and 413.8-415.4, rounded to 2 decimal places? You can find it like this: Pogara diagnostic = -0.25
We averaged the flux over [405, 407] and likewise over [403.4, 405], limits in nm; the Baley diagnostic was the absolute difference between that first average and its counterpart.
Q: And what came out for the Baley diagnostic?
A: 0.4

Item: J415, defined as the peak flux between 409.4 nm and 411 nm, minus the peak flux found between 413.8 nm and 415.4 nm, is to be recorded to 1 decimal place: -0.2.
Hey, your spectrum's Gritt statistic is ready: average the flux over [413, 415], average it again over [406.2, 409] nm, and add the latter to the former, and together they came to 26.3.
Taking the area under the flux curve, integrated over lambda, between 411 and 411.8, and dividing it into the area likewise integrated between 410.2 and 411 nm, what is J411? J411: 0.85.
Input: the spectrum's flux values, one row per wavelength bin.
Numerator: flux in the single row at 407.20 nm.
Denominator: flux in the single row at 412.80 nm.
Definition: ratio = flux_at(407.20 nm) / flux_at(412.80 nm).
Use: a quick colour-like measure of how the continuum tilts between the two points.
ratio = 1.02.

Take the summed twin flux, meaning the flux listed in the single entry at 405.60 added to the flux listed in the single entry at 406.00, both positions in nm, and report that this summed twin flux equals 26.7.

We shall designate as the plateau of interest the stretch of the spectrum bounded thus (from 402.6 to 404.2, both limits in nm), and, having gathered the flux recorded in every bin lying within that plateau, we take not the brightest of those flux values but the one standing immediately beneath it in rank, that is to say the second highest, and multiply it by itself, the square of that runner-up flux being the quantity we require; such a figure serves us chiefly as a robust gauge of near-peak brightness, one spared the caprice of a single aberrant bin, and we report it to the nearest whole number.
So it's 207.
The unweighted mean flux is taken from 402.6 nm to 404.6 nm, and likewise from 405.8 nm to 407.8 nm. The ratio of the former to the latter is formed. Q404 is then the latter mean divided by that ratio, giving 12.6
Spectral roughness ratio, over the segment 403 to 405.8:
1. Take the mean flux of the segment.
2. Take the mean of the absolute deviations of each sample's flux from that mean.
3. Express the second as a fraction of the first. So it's 0.06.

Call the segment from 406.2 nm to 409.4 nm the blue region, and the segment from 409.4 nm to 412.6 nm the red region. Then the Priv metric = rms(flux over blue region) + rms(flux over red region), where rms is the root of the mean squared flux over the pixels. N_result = 26.08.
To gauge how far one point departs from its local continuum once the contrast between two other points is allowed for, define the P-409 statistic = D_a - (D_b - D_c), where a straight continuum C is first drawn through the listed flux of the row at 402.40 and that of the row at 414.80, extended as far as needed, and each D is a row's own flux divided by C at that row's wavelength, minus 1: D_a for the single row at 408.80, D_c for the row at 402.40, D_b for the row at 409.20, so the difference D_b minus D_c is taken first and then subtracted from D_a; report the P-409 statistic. 0.051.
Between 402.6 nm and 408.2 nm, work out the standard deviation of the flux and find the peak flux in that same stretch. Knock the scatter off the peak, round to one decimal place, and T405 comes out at 14.3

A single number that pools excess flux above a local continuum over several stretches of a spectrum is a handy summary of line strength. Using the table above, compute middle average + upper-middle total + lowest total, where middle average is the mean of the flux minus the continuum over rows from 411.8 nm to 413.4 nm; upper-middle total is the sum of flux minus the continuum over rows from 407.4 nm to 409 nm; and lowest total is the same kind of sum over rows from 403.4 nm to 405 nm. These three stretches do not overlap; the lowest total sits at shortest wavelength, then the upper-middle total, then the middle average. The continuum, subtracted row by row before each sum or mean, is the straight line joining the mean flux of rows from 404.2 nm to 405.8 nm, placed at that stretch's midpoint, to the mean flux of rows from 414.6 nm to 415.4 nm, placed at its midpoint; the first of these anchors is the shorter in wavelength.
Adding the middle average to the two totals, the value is -1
